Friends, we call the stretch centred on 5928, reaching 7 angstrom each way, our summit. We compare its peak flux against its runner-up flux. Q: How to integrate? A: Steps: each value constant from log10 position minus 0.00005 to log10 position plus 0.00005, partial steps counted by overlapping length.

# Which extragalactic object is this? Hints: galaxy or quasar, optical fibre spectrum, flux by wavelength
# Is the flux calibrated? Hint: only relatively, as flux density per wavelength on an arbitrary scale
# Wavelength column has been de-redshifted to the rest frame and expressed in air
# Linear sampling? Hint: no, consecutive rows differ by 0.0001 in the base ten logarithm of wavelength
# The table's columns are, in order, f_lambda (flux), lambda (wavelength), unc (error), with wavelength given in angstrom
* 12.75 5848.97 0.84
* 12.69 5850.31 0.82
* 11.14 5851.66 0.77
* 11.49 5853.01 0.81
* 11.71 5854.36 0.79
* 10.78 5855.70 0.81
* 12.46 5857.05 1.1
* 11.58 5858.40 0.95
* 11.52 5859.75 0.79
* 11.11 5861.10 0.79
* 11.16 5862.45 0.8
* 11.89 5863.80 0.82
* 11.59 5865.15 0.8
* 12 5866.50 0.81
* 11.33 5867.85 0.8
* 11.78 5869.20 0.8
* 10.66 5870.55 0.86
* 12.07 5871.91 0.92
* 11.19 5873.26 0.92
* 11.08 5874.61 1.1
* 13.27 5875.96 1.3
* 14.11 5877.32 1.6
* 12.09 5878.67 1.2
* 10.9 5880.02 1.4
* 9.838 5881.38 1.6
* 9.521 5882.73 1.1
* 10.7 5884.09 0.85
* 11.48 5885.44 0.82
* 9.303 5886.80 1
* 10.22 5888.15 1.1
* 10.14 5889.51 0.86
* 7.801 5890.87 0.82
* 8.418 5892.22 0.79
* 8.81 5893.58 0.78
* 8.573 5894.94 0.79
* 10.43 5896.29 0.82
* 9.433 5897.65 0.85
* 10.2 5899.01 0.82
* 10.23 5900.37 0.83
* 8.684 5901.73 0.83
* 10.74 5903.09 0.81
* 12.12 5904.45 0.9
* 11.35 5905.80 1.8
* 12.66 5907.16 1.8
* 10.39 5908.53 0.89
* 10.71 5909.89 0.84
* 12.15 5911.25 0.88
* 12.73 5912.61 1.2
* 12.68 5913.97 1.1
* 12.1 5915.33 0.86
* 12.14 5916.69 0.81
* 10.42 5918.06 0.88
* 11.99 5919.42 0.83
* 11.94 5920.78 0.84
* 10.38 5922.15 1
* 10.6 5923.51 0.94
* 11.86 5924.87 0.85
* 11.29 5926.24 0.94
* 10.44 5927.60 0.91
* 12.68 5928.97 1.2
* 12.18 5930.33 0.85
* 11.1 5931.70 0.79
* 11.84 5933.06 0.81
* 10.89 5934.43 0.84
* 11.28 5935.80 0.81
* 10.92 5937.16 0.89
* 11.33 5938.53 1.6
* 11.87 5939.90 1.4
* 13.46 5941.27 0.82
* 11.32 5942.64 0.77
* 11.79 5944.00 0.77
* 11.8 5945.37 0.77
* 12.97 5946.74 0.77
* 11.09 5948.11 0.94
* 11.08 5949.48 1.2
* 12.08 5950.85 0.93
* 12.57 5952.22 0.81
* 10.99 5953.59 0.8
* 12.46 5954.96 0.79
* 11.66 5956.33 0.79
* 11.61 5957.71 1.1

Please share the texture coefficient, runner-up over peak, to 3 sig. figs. 0.961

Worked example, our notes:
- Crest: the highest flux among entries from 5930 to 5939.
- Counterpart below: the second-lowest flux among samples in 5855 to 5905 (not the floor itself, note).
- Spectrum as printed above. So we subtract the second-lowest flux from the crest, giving 3.8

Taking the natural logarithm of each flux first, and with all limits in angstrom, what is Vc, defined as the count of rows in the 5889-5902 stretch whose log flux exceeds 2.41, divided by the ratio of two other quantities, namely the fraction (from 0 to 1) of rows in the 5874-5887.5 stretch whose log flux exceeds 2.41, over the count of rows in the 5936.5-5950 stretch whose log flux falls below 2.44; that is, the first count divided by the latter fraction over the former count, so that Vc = 0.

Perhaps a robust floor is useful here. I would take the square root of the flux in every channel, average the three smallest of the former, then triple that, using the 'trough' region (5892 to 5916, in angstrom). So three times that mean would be 8.8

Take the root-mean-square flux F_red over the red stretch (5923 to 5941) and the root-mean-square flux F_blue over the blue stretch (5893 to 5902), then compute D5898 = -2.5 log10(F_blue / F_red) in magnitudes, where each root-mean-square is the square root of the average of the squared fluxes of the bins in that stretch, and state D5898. 0.20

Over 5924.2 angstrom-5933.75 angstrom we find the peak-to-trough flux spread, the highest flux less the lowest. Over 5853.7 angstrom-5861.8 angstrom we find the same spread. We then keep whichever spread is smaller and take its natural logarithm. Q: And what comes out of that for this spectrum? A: 0.5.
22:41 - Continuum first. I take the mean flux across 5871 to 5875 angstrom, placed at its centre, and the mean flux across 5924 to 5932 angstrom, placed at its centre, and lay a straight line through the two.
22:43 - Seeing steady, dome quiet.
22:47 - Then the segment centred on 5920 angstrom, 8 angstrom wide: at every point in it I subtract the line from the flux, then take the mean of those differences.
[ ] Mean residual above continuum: -0.3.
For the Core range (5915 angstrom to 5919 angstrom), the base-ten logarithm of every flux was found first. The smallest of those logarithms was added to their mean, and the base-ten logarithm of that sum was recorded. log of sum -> 0.318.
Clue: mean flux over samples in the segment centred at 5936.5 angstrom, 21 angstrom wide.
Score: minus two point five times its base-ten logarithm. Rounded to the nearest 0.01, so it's -2.67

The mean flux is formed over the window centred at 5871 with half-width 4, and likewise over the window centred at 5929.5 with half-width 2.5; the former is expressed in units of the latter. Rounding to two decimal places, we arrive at 0.98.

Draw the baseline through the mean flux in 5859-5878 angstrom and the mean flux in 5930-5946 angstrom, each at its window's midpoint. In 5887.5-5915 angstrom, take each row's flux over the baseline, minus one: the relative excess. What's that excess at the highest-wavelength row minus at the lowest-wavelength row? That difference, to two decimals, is 0.21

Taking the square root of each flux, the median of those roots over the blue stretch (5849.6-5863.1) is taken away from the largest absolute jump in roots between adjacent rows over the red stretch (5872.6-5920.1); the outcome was -3.00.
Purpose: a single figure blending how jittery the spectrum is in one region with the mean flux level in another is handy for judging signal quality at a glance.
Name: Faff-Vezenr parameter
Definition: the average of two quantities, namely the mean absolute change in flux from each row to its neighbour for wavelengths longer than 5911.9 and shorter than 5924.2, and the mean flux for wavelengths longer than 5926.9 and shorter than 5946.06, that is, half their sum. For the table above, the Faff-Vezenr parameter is 6.18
